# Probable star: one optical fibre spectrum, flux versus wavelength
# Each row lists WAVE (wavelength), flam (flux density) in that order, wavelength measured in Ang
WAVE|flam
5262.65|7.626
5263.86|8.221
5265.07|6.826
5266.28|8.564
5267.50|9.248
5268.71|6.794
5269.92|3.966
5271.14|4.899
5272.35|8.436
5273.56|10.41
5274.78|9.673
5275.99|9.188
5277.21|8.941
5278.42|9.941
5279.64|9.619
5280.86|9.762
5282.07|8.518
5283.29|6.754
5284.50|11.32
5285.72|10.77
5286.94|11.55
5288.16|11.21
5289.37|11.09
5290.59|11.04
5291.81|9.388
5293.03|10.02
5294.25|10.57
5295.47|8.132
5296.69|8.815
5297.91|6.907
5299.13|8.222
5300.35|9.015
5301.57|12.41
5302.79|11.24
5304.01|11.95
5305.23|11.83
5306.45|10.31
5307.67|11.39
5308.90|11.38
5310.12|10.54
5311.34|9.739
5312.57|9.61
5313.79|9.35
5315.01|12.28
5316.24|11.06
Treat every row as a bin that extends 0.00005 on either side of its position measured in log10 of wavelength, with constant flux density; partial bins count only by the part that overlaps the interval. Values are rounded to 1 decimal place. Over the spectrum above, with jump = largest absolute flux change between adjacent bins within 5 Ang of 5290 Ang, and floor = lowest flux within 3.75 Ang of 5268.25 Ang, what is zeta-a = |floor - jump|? 2.3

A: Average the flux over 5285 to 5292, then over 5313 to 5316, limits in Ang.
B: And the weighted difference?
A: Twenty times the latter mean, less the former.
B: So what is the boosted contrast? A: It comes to 205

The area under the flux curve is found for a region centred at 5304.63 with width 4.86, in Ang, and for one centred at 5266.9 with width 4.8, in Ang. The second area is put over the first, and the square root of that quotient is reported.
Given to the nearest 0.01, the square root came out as 0.83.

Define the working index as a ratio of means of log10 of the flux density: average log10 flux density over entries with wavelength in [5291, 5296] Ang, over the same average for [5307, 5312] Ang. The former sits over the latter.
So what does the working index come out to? 0.95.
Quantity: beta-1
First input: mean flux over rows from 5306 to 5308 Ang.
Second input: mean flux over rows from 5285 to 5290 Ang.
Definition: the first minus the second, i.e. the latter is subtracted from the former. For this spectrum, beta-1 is -0.3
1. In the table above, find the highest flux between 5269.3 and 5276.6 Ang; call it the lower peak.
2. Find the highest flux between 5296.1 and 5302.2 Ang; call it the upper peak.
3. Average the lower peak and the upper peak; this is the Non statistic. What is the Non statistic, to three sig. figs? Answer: 11.4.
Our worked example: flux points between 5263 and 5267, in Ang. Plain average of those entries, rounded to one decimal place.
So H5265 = 7.9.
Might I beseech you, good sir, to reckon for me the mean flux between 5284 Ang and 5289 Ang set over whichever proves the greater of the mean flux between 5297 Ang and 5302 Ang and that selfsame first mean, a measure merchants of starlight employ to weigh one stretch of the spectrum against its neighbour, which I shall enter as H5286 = 1.00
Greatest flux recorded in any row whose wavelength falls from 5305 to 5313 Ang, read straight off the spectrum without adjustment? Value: 11.83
